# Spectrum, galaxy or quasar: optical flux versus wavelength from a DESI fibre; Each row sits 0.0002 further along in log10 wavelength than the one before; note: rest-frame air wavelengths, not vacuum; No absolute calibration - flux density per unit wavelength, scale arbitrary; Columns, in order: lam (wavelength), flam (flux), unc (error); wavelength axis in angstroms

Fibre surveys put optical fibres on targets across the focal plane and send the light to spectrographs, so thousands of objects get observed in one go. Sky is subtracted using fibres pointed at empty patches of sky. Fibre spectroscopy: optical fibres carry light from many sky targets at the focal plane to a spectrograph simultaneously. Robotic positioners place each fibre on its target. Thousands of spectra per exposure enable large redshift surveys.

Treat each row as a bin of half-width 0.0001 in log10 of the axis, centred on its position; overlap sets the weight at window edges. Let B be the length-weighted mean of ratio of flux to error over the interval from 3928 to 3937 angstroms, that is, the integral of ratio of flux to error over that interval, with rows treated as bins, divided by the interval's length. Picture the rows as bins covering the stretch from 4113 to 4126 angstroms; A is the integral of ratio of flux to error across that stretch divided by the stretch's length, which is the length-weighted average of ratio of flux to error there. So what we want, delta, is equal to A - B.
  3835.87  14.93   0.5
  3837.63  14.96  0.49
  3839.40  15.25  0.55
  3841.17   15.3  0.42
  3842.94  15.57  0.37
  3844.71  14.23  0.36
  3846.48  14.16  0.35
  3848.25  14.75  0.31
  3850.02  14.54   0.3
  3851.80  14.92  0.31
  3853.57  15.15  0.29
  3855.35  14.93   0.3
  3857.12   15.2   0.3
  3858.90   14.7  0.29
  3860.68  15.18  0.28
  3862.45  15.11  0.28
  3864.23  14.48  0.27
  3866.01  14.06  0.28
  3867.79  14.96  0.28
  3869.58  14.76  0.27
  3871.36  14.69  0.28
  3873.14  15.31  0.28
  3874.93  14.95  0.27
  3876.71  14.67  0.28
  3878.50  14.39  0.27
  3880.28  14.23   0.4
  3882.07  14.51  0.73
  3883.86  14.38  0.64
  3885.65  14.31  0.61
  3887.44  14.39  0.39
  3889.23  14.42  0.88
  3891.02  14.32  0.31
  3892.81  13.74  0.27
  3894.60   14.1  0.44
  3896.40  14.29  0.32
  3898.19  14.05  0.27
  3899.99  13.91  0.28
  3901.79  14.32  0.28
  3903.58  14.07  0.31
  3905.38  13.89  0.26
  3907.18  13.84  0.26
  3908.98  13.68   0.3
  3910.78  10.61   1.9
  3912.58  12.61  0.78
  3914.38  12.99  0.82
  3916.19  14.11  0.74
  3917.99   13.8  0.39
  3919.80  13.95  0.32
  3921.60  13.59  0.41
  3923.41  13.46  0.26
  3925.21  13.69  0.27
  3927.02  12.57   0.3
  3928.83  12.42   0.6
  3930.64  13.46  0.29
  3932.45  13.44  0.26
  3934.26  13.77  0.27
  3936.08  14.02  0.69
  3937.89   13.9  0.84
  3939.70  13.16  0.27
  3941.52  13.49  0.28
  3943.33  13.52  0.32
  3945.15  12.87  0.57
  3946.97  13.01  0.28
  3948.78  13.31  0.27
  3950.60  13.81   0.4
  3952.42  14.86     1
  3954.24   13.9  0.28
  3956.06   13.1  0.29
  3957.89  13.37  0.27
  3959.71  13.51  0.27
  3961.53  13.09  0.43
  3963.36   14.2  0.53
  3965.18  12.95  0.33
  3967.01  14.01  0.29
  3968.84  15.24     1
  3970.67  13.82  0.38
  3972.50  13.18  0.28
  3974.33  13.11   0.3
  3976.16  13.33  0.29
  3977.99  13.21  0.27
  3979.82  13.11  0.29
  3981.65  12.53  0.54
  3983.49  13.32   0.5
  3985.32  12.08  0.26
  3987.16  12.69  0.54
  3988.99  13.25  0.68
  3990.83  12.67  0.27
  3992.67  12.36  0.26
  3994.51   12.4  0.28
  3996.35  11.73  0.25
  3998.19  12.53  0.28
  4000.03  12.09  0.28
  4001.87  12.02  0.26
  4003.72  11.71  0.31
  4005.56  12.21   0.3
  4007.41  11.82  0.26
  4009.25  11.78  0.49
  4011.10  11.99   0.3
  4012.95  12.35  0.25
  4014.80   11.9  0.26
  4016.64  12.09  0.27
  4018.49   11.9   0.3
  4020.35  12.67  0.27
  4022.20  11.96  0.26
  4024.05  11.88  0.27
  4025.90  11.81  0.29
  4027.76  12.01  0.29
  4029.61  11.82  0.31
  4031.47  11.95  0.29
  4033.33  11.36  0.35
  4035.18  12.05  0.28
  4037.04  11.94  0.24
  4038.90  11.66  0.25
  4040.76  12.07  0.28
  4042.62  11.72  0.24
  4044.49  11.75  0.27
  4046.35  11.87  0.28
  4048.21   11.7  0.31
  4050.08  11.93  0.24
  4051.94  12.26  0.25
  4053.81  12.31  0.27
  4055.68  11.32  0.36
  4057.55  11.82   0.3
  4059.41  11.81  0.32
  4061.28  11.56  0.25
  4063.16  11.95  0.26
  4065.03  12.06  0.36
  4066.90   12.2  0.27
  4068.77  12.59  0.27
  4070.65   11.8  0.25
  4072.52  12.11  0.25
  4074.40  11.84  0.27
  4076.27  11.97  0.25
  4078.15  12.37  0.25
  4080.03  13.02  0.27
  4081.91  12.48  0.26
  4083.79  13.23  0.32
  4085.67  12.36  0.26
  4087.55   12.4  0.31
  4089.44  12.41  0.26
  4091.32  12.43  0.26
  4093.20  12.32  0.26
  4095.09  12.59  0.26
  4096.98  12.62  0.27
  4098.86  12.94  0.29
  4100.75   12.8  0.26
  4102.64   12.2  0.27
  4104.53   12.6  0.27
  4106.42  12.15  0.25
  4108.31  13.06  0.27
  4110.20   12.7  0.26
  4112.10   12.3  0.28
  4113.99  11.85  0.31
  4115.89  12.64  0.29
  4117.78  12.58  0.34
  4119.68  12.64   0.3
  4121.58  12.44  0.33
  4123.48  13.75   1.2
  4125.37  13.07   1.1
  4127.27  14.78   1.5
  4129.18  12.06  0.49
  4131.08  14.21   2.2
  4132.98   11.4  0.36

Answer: -6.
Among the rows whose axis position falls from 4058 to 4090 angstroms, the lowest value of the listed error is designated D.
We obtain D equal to 0.250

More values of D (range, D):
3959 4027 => 0.250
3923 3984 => 0.260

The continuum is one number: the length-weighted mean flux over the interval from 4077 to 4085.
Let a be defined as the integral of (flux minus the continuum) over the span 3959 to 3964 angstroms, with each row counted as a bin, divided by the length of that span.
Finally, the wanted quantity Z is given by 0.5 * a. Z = 0.42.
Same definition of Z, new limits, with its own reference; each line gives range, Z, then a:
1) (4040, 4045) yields -0.44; -0.9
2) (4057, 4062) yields -0.50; -1.0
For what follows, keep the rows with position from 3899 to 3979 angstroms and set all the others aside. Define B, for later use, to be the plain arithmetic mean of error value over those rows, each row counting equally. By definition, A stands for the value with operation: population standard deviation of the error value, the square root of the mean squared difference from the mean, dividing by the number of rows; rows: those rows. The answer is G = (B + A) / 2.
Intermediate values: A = 0.305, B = 0.44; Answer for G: 0.37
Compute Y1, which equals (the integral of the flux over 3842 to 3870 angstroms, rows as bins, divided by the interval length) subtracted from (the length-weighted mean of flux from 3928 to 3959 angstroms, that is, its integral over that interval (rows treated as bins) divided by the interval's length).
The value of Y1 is -1.30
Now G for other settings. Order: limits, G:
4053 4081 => 0.16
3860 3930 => 0.36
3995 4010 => 0.19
